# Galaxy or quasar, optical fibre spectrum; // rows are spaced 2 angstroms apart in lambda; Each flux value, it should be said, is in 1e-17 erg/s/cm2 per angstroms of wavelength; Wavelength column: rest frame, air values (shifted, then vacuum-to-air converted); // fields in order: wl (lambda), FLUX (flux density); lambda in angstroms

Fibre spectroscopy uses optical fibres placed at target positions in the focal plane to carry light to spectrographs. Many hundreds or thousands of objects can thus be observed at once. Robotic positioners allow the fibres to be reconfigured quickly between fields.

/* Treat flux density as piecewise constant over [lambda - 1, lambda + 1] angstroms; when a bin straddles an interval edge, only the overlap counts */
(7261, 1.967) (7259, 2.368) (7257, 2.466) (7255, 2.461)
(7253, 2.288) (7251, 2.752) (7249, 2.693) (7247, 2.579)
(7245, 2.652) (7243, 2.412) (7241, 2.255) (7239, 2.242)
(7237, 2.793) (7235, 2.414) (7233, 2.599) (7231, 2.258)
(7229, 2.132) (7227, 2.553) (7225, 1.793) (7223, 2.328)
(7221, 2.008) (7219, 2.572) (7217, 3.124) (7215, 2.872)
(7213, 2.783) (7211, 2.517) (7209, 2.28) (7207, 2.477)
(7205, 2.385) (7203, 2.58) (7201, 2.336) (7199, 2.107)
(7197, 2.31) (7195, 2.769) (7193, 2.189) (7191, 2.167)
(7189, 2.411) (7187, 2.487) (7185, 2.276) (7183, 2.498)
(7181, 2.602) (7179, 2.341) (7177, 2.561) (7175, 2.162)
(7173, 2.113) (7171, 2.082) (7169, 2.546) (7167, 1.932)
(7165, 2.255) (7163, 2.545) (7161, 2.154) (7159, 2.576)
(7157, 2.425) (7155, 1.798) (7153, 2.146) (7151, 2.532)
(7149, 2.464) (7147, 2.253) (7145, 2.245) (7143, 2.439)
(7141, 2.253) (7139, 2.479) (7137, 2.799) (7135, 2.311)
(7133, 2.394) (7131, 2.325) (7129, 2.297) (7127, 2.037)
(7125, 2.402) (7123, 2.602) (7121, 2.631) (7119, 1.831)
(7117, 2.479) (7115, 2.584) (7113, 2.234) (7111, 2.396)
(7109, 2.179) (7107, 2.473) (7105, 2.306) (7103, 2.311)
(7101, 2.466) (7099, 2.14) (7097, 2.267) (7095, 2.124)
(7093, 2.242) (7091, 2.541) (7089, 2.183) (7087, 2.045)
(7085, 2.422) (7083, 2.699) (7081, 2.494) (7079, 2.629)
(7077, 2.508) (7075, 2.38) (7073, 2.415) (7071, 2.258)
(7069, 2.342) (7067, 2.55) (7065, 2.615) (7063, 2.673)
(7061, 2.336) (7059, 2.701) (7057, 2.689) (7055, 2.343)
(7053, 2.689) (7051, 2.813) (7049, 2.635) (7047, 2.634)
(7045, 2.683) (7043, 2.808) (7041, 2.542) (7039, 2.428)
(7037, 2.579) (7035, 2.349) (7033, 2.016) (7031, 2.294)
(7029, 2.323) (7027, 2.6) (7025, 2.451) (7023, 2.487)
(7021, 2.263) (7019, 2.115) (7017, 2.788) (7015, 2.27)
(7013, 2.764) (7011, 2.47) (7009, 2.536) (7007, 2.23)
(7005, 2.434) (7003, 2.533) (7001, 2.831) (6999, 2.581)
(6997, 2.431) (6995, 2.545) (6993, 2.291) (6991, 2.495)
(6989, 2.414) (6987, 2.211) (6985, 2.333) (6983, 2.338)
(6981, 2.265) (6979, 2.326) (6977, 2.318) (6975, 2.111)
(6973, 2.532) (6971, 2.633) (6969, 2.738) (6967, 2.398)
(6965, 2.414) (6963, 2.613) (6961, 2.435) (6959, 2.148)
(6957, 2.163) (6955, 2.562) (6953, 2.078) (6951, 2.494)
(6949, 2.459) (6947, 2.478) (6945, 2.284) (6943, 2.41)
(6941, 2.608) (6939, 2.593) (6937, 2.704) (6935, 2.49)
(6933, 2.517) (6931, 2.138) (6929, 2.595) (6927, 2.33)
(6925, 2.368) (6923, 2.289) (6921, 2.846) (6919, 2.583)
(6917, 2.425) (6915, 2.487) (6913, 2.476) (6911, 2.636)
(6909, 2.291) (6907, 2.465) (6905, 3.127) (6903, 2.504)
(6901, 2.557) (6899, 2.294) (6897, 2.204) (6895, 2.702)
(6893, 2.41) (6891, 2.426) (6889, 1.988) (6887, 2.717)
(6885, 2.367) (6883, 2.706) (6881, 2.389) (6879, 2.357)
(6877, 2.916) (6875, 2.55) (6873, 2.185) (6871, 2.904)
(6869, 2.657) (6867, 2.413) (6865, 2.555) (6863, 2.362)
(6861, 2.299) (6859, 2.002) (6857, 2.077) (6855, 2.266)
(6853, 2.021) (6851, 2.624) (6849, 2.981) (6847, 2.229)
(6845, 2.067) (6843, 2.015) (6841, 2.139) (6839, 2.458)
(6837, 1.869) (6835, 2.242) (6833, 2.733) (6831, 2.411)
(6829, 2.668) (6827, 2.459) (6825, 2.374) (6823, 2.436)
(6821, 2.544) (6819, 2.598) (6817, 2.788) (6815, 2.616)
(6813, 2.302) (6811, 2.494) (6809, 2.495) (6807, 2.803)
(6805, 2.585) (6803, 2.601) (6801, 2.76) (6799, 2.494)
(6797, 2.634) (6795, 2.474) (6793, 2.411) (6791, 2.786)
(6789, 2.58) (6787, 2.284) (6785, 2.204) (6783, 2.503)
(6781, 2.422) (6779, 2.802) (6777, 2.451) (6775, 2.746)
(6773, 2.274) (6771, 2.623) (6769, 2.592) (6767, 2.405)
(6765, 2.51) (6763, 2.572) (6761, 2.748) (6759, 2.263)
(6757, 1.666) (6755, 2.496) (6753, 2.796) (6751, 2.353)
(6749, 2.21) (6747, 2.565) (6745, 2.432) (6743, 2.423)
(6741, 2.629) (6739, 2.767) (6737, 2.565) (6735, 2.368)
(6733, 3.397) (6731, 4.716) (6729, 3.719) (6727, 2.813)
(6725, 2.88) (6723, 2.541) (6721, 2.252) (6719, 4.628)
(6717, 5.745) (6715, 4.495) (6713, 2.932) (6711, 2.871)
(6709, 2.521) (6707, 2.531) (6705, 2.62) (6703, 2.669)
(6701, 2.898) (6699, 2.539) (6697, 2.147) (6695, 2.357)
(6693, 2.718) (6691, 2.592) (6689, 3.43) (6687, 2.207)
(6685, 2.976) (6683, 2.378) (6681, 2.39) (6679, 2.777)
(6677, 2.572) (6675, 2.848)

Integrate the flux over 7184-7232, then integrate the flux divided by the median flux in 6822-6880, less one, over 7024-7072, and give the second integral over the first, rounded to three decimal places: 0.025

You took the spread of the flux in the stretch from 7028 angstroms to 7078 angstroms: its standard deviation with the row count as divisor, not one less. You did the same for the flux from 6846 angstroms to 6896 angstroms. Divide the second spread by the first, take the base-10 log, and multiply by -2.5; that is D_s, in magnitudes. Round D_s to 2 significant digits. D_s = -0.41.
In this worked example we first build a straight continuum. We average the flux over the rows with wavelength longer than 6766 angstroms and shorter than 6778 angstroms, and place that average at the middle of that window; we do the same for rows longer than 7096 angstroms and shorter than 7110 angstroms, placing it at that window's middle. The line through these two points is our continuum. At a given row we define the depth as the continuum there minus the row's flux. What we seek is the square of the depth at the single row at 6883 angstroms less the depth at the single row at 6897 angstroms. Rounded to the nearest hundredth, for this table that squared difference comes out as 0.24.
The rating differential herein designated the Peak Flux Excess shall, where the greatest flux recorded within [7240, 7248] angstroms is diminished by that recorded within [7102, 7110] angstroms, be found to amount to 0.2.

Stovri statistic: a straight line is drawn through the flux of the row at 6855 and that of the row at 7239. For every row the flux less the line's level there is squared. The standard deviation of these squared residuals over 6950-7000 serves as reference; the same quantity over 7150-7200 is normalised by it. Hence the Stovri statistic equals 1.2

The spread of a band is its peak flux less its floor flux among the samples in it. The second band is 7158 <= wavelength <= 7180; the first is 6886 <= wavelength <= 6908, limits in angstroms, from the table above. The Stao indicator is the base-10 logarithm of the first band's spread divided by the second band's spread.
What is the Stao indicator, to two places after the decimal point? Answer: 0.25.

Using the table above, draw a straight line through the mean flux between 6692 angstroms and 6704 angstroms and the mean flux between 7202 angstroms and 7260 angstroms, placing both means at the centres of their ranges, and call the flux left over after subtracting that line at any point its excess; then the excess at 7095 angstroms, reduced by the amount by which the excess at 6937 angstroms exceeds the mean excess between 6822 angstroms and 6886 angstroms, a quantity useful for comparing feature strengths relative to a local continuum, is -0.69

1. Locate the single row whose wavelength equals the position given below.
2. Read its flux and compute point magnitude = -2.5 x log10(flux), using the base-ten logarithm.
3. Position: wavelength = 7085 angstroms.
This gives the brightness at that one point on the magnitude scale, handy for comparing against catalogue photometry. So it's -0.96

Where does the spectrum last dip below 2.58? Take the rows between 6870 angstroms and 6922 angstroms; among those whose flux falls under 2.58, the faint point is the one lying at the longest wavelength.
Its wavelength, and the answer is 6917 angstroms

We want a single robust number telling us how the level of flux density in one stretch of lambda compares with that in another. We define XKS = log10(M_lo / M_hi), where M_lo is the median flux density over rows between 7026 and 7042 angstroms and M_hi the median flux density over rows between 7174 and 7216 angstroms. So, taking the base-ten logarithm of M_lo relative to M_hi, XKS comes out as -0.004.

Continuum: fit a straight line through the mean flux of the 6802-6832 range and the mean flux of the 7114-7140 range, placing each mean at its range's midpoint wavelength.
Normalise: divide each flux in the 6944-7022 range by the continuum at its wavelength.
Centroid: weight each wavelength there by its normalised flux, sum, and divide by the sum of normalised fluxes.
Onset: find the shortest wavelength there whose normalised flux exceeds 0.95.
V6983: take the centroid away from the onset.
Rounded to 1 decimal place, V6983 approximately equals -36.4 angstroms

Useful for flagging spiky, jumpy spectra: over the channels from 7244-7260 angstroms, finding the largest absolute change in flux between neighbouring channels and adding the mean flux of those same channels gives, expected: 3.0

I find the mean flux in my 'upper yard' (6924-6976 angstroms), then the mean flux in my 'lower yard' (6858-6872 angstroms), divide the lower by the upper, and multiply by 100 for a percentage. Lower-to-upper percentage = 101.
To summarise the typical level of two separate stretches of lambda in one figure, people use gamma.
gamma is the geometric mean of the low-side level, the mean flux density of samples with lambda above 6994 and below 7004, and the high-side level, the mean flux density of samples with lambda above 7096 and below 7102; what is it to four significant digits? 2.433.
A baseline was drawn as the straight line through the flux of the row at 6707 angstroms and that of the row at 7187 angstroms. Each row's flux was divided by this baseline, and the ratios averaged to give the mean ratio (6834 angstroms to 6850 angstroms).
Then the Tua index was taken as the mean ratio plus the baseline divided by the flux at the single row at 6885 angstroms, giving 2.0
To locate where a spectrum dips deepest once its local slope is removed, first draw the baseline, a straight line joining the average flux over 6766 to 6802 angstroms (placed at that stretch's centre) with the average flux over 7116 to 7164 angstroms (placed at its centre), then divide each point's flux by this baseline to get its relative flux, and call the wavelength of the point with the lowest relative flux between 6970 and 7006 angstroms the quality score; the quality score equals 6975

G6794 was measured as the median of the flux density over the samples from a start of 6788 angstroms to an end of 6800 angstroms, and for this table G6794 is 2.54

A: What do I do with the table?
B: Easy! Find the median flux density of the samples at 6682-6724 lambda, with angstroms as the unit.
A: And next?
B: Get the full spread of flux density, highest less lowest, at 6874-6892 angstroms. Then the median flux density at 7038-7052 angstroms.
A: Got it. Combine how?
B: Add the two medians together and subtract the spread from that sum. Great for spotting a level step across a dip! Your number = 4.33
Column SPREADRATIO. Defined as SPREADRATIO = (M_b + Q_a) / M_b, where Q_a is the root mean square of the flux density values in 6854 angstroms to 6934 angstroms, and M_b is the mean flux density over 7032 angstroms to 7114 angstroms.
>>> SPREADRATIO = 2.01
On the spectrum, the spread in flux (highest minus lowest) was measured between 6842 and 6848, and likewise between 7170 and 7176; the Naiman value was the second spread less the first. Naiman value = -0.13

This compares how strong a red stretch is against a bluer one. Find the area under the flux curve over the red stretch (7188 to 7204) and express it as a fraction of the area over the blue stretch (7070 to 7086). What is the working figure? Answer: 0.95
